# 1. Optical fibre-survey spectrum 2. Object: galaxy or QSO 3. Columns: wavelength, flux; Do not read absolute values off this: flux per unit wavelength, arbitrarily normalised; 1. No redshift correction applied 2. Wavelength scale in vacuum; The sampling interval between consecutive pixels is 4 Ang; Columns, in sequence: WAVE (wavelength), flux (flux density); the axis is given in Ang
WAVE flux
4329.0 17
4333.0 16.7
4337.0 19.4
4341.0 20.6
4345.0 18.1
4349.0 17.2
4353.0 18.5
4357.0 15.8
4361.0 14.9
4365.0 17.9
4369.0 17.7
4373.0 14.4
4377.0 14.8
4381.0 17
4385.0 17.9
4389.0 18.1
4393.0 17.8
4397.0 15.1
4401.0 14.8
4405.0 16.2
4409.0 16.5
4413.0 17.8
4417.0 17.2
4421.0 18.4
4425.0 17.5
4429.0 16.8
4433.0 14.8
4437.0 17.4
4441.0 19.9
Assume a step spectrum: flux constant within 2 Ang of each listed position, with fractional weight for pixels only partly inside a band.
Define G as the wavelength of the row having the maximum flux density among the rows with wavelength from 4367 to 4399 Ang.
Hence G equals 4389.0 Ang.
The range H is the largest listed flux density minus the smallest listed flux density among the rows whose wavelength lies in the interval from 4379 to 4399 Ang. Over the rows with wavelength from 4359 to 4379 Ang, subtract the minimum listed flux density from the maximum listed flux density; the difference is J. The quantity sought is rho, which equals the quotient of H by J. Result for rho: 0.9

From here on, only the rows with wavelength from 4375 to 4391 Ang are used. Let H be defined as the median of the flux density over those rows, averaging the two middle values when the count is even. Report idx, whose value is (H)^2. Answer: 305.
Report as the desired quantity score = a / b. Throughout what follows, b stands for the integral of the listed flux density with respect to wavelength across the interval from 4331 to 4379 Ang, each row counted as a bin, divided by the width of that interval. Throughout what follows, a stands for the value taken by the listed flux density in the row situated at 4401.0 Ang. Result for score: 0.86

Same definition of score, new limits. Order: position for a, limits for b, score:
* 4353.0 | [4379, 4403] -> 1.10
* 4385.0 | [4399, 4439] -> 1.07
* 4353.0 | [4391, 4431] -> 1.10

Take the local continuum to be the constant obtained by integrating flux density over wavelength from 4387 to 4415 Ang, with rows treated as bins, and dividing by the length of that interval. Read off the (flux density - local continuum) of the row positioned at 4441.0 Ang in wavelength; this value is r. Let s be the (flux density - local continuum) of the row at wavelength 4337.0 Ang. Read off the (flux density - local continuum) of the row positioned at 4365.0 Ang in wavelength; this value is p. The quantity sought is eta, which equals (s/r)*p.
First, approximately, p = 1.29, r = 3.3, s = 2.8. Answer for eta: 1.1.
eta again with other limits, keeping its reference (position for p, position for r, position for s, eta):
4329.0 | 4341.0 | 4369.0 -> 0.1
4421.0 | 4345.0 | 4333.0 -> 0.1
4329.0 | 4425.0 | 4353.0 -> 0.8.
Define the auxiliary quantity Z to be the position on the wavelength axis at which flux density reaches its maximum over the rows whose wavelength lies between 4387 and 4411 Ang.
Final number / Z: 4389.0 Ang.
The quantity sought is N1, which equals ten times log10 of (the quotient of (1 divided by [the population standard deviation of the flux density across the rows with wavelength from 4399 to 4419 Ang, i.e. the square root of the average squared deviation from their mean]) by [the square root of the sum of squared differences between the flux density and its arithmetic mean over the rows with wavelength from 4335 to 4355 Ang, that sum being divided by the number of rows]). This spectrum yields -0.7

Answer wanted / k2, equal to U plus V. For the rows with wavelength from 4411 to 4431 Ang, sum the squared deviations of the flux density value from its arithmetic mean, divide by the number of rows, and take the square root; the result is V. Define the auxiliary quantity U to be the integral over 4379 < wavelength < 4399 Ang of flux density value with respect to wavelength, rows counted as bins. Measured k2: 344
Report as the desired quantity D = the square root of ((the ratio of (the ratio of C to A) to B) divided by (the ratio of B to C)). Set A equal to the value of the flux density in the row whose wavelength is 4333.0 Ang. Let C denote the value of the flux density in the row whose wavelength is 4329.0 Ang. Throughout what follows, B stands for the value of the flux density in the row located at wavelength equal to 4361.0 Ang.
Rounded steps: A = 16.7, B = 14.9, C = 17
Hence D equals 0.28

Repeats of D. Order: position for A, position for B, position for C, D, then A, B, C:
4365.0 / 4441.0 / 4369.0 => 0.21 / 17.9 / 19.9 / 17.7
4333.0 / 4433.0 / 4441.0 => 0.33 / 16.7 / 14.8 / 19.9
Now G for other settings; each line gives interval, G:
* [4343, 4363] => 4353.0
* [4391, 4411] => 4393.0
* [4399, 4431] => 4421.0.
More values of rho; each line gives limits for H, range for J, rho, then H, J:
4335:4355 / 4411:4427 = 2.8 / 3.4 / 1.2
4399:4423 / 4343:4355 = 2.8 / 3.6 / 1.3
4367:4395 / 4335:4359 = 0.8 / 3.7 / 4.8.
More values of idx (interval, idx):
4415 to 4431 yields 301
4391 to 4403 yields 228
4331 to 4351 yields 328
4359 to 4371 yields 313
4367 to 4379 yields 219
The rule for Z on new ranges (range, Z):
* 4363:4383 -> 4365.0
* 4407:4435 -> 4421.0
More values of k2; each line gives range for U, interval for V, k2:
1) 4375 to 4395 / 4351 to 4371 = 344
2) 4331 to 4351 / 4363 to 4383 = 369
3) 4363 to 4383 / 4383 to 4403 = 329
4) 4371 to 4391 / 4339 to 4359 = 330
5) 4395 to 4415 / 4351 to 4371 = 323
